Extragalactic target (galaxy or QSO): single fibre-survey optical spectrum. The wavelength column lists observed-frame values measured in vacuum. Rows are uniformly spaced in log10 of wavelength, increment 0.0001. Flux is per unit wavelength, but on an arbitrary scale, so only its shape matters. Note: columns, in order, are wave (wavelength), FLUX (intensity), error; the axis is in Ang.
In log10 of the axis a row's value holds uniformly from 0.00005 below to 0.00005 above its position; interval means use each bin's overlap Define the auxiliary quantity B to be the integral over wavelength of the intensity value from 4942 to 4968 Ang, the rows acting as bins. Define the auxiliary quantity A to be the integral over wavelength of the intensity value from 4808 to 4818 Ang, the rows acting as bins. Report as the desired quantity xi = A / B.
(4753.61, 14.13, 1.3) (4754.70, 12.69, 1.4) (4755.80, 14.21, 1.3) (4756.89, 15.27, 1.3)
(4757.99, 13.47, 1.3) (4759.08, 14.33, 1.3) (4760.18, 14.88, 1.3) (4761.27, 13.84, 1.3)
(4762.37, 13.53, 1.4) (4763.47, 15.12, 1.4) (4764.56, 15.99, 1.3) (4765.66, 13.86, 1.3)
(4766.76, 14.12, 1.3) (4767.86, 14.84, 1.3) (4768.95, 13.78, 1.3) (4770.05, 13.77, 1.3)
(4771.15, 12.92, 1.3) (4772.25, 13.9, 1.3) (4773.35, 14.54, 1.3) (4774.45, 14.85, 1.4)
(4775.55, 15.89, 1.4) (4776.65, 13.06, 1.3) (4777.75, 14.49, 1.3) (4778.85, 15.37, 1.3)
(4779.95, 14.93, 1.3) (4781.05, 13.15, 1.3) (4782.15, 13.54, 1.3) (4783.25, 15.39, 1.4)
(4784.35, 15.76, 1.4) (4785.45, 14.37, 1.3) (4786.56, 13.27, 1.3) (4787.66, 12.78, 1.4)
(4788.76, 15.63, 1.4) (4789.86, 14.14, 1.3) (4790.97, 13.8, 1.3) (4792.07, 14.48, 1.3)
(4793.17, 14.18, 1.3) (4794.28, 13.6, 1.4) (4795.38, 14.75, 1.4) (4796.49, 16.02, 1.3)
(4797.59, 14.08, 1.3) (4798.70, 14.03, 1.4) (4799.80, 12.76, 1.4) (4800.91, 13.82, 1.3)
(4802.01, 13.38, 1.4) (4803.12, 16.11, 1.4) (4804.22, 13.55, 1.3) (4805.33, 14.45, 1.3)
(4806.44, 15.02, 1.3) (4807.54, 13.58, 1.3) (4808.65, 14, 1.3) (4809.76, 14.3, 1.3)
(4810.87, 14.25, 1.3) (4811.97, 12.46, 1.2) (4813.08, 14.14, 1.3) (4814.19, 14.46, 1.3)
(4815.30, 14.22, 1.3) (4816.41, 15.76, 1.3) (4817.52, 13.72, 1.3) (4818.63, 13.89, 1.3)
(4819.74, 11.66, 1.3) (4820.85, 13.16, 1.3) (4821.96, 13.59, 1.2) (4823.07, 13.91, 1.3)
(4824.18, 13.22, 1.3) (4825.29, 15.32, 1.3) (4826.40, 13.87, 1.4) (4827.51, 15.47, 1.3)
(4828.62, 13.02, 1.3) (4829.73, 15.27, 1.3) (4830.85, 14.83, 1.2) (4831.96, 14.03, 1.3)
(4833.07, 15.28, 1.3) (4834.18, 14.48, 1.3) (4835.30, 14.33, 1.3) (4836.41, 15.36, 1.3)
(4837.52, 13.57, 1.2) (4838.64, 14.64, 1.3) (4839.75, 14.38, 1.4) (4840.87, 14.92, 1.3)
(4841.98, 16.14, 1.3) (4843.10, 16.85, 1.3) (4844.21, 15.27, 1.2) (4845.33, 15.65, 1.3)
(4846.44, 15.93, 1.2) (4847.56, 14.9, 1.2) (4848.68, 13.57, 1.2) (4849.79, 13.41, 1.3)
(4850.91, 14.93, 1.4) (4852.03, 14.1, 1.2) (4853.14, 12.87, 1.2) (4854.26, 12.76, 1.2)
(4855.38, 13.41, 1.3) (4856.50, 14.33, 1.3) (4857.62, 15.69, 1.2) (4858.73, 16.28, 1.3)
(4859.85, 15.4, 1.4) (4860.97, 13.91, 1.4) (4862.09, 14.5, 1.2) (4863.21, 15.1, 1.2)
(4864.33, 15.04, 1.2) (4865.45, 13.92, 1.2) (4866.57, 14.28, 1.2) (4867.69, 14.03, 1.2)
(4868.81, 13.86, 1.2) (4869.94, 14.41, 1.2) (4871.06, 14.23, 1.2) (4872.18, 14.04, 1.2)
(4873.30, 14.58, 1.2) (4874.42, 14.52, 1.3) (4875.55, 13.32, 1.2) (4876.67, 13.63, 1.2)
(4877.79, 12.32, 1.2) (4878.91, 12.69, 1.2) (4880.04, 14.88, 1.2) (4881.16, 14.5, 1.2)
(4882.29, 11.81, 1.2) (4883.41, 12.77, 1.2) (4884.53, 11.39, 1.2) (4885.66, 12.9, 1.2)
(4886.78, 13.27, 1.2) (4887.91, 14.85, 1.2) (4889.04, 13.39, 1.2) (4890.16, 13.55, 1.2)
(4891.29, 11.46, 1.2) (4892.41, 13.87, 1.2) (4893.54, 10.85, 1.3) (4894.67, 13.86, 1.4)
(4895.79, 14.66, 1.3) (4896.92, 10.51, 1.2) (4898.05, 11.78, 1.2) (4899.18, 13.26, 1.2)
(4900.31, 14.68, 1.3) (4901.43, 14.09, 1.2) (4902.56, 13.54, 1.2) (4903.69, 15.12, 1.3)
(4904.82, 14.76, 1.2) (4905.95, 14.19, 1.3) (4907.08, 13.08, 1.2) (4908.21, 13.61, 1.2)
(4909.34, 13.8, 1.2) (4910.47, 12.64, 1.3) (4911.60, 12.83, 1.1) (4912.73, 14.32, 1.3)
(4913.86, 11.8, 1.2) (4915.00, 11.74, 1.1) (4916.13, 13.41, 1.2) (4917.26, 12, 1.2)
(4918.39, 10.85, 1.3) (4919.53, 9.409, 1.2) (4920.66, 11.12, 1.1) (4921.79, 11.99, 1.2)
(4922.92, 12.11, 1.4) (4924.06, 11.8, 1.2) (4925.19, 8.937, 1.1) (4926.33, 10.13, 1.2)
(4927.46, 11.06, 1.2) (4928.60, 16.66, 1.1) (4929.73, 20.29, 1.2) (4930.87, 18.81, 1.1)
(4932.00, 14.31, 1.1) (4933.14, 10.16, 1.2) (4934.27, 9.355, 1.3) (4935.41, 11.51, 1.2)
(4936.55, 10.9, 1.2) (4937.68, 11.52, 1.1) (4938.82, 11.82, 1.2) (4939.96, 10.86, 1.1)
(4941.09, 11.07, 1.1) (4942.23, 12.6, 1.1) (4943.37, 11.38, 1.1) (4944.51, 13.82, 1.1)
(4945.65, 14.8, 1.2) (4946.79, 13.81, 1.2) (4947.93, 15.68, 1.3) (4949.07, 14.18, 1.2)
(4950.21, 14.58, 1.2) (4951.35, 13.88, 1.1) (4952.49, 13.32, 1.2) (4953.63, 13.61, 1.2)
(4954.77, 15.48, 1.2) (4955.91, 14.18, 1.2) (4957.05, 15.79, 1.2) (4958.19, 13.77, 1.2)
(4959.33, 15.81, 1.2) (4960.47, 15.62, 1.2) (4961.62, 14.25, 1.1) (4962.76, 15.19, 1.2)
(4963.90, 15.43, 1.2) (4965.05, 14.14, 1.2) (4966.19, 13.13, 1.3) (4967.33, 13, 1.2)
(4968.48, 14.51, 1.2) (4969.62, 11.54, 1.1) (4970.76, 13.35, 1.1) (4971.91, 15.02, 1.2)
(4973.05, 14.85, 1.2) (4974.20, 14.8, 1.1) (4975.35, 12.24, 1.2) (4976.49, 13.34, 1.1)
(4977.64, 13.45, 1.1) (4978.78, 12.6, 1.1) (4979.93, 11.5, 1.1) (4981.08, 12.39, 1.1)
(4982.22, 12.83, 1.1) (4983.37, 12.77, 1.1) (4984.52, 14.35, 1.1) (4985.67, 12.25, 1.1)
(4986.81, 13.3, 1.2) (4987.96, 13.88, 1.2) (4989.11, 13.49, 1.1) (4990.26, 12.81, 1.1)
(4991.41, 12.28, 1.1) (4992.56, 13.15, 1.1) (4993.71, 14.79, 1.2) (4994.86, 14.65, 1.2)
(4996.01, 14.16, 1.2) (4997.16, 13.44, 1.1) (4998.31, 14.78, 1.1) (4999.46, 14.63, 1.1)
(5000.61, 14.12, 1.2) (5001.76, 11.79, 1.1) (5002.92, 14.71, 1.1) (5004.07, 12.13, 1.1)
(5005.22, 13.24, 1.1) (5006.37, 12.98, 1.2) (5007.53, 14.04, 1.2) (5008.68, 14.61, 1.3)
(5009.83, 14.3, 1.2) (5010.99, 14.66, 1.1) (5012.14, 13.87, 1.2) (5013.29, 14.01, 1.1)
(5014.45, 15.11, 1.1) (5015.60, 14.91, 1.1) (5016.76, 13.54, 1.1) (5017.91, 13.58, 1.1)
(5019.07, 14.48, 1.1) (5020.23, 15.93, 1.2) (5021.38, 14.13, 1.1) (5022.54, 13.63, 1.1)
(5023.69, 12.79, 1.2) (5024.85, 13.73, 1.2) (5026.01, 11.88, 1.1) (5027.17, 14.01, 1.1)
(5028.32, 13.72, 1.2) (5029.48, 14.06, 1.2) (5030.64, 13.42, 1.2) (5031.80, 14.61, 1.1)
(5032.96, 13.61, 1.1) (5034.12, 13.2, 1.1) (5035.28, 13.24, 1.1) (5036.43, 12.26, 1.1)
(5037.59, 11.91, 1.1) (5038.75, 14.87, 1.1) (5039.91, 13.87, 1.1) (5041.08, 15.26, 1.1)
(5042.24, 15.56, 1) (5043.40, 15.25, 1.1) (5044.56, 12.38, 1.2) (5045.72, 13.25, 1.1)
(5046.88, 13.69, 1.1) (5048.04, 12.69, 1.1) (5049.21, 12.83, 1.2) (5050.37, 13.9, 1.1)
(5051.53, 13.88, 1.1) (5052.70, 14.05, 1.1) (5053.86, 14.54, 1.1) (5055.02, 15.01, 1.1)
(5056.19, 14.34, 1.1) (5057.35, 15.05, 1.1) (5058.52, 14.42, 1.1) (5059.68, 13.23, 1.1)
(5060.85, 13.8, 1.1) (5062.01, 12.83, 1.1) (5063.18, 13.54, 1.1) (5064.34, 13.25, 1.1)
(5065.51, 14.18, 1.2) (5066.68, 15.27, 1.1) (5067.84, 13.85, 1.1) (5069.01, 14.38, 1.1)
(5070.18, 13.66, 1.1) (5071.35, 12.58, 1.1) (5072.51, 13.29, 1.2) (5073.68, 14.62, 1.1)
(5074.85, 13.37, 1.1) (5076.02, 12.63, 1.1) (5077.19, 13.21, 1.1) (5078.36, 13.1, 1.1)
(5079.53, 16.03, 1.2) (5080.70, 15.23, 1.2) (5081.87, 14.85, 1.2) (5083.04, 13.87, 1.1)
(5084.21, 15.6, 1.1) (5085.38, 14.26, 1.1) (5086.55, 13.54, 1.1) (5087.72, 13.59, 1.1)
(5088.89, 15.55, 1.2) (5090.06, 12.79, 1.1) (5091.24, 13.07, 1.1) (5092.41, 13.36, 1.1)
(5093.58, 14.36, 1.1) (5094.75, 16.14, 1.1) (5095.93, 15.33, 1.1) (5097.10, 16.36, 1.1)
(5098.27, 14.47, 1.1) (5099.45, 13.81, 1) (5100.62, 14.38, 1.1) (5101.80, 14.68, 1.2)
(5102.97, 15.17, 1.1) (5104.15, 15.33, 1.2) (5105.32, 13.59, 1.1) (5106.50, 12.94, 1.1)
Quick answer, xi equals 0.4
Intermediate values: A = 141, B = 371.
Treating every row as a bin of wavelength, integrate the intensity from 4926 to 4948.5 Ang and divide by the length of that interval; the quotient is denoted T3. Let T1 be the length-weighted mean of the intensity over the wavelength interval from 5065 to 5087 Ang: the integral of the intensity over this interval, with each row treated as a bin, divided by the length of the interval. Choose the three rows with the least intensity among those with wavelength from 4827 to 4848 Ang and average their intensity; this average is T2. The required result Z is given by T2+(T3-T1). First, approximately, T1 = 14.1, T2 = 13.5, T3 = 13.1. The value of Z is 12.5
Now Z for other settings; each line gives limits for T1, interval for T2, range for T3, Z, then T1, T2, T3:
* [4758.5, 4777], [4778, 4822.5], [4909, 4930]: 10.3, 14.3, 12.3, 12.3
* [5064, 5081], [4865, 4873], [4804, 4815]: 14.1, 13.9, 13.9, 14.0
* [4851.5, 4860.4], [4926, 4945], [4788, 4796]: 9.8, 14.4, 9.9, 14.3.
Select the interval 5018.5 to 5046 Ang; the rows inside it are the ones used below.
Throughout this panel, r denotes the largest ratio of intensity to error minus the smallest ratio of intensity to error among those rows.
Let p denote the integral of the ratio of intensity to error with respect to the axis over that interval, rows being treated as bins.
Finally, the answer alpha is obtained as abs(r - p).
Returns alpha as 333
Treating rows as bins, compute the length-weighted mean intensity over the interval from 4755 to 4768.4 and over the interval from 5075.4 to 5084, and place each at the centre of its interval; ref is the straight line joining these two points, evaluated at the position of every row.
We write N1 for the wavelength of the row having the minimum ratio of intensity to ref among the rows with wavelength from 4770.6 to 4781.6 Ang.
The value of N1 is 4771.15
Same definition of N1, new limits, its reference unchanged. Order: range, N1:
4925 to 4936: 4925.19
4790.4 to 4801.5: 4799.80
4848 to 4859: 4854.26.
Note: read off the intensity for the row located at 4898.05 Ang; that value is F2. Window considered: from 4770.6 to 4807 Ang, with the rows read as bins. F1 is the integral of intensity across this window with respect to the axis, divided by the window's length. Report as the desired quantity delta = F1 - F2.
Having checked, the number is 2.5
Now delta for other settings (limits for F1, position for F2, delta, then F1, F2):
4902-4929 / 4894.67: -1.4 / 12.5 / 13.86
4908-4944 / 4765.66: -1.5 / 12.3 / 13.86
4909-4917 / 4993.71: -1.9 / 12.9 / 14.79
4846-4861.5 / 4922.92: 2.3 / 14.4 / 12.11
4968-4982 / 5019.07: -1.2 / 13.3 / 14.48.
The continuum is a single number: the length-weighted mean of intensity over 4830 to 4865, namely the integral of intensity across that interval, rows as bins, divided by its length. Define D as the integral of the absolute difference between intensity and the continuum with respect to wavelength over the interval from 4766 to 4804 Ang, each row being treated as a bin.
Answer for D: 34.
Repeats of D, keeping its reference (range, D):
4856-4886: 30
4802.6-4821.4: 19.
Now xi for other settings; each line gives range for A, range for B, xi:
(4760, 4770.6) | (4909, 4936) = 0.4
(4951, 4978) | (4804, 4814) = 2.7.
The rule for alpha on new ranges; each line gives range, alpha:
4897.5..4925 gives 284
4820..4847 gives 305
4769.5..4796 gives 281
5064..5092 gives 345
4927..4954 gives 300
